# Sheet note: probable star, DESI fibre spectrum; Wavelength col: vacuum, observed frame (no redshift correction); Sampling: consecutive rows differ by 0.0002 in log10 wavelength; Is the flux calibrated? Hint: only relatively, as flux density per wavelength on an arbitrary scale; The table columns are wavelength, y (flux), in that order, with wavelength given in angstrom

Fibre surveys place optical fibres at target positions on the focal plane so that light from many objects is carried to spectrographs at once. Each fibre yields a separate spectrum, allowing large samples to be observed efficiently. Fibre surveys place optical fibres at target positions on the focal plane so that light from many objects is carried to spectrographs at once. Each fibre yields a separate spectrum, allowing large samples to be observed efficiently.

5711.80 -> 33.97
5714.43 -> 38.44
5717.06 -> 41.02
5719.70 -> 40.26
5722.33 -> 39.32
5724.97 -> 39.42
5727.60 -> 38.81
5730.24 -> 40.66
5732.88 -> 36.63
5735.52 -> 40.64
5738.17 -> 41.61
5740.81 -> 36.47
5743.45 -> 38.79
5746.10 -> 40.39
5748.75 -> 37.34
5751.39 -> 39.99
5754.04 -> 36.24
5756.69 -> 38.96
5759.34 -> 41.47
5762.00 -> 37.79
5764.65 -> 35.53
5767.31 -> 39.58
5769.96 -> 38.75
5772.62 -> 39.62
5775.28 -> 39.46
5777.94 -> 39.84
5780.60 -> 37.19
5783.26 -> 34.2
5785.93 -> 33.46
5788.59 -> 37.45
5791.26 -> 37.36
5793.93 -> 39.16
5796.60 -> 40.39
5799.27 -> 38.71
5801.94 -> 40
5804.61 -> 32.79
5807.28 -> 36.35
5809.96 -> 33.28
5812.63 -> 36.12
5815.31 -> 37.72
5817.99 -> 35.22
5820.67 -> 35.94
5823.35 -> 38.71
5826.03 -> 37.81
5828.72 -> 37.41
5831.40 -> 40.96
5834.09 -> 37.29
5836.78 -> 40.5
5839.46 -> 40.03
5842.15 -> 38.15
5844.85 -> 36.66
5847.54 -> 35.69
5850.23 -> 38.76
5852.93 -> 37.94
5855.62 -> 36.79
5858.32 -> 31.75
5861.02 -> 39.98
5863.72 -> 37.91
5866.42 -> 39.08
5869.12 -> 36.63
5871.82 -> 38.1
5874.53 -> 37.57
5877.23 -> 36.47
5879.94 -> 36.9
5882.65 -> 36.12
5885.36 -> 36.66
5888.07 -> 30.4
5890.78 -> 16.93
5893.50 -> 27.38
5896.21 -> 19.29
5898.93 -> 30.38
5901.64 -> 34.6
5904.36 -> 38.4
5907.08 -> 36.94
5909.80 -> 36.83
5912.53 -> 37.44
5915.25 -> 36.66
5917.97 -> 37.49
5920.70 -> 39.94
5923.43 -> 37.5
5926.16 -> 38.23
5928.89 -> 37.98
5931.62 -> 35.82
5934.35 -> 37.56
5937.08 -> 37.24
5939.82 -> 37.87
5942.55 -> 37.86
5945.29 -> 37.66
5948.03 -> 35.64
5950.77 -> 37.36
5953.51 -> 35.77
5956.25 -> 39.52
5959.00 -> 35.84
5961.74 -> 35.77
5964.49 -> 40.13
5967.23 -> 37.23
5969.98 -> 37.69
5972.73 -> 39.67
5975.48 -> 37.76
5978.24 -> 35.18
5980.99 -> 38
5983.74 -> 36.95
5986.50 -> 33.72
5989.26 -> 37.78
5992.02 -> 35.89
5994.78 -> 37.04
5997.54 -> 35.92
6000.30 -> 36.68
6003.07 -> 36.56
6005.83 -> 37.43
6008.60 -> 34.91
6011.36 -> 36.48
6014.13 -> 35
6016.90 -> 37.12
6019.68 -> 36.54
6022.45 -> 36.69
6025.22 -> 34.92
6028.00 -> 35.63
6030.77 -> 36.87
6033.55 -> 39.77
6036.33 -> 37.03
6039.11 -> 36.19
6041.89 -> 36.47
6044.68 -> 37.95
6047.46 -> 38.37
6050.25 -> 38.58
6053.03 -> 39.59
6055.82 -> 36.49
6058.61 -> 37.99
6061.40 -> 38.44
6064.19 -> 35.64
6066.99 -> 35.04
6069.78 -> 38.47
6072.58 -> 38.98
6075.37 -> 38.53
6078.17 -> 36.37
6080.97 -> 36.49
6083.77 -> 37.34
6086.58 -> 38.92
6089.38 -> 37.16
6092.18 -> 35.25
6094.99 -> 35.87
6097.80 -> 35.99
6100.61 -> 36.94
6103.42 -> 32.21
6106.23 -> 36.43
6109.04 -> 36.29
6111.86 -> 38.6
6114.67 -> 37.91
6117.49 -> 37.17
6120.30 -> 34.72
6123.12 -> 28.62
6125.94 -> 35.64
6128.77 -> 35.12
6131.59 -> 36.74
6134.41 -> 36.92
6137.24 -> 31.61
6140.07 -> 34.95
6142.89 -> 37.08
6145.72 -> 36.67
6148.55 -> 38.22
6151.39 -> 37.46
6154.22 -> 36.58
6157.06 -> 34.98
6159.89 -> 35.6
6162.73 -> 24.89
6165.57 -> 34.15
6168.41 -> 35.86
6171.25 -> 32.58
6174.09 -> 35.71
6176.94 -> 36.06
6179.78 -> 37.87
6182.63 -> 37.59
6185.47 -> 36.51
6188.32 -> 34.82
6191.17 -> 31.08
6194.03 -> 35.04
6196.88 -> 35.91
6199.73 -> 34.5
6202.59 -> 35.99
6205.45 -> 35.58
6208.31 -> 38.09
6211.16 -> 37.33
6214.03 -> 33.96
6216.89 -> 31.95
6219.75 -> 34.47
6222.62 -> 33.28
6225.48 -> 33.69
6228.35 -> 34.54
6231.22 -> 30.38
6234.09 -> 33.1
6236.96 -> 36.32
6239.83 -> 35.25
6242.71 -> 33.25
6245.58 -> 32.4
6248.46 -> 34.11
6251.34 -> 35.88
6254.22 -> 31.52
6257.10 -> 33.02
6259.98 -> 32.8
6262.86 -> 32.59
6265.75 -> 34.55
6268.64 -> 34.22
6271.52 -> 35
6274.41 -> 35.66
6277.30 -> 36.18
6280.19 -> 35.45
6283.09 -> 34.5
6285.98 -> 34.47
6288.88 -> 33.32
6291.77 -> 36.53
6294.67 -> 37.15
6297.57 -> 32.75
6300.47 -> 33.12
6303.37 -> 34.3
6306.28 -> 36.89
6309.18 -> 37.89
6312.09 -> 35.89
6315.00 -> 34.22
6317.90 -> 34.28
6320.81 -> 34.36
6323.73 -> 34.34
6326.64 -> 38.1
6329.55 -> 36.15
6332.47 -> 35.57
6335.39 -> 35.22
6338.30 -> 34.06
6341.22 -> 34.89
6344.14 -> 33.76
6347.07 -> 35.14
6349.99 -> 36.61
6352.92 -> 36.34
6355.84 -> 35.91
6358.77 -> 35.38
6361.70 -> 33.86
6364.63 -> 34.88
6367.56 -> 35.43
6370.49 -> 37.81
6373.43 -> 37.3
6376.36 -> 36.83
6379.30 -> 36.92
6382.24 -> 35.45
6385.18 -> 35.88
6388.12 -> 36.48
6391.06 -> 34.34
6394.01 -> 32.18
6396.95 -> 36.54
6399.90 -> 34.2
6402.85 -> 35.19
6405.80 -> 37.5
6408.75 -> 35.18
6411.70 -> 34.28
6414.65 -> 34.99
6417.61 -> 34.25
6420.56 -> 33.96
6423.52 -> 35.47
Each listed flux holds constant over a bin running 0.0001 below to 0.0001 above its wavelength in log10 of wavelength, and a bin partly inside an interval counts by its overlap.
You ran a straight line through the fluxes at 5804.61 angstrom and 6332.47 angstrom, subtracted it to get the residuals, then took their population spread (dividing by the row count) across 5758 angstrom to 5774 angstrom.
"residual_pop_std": 1.8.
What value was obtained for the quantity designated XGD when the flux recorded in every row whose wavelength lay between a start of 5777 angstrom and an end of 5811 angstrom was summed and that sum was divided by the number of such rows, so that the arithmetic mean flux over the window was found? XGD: 36.9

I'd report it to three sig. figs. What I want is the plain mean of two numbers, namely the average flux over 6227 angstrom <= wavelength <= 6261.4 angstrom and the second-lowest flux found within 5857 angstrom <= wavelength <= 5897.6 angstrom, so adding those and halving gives 26.4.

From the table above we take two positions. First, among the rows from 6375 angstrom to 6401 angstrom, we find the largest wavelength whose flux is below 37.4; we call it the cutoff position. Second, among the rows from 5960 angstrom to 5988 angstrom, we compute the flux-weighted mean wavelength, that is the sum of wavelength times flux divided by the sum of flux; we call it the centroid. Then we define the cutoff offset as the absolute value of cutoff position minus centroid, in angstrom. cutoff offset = 426.0 angstrom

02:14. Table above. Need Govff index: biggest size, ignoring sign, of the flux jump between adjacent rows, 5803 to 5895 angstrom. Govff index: 13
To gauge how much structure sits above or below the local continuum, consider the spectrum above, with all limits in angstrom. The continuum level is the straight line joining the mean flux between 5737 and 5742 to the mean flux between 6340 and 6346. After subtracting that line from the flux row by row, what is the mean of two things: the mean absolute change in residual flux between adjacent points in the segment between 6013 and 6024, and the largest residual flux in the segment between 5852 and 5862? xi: 1.42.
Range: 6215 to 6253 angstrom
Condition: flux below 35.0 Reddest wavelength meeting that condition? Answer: 6248.46 angstrom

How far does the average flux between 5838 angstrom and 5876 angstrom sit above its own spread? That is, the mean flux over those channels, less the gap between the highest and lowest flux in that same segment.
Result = 29.2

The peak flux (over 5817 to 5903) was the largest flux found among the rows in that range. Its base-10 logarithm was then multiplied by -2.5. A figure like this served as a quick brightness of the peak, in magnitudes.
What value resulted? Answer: -4.03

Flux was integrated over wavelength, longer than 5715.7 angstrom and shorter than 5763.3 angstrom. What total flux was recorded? 1866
